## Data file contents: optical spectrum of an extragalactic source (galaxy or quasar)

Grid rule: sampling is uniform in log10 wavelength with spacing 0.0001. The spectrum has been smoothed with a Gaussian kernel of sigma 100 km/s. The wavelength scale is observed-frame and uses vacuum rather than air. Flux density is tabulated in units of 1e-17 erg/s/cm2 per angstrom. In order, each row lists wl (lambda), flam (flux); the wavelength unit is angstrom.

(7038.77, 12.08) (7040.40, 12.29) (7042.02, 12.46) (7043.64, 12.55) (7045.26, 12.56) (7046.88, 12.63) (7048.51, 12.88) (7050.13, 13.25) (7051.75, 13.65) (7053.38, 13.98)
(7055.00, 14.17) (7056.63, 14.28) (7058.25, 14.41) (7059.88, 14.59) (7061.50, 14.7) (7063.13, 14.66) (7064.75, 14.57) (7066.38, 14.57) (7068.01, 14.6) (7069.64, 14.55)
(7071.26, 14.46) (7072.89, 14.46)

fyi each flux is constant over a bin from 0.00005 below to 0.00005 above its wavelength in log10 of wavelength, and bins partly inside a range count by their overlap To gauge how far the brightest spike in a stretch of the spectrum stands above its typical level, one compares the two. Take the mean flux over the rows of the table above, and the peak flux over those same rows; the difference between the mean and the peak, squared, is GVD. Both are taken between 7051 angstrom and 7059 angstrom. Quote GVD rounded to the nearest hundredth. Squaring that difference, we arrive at 0.10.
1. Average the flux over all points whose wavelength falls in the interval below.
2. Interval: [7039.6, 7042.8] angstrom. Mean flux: 12.4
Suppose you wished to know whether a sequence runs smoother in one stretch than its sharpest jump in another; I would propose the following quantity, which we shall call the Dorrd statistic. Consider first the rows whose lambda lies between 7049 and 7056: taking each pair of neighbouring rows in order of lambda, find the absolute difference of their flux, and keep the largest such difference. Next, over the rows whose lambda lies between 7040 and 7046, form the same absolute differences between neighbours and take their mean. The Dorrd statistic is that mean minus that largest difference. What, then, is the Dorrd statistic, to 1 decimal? -0.3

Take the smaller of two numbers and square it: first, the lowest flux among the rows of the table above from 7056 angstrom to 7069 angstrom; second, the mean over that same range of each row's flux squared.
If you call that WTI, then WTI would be 204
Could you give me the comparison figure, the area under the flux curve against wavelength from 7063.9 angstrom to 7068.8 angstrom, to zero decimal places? 71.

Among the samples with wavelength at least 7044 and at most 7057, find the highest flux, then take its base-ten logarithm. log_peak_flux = 1.15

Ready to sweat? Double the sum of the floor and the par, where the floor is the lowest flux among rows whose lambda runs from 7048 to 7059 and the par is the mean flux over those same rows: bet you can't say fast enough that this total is 53.4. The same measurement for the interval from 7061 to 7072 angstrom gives 58.1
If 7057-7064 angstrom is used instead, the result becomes 58.0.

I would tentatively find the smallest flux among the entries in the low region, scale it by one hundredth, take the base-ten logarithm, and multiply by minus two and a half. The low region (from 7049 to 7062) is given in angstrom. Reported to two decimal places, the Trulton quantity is 2.19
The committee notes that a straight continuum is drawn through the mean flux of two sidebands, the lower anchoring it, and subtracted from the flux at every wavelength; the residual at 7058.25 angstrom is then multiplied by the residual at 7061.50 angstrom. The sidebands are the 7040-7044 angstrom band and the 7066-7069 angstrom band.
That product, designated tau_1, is 0.4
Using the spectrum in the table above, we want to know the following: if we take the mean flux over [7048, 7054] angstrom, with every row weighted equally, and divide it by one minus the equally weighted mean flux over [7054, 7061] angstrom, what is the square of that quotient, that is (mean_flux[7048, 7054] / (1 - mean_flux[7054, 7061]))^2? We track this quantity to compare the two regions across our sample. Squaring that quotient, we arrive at 1.01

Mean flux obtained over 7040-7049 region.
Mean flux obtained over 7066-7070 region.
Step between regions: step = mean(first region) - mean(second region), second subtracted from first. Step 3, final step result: -2.0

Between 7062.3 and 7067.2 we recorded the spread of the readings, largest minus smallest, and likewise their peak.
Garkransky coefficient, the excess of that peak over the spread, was 14.6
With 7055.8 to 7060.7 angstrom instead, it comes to 14.3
